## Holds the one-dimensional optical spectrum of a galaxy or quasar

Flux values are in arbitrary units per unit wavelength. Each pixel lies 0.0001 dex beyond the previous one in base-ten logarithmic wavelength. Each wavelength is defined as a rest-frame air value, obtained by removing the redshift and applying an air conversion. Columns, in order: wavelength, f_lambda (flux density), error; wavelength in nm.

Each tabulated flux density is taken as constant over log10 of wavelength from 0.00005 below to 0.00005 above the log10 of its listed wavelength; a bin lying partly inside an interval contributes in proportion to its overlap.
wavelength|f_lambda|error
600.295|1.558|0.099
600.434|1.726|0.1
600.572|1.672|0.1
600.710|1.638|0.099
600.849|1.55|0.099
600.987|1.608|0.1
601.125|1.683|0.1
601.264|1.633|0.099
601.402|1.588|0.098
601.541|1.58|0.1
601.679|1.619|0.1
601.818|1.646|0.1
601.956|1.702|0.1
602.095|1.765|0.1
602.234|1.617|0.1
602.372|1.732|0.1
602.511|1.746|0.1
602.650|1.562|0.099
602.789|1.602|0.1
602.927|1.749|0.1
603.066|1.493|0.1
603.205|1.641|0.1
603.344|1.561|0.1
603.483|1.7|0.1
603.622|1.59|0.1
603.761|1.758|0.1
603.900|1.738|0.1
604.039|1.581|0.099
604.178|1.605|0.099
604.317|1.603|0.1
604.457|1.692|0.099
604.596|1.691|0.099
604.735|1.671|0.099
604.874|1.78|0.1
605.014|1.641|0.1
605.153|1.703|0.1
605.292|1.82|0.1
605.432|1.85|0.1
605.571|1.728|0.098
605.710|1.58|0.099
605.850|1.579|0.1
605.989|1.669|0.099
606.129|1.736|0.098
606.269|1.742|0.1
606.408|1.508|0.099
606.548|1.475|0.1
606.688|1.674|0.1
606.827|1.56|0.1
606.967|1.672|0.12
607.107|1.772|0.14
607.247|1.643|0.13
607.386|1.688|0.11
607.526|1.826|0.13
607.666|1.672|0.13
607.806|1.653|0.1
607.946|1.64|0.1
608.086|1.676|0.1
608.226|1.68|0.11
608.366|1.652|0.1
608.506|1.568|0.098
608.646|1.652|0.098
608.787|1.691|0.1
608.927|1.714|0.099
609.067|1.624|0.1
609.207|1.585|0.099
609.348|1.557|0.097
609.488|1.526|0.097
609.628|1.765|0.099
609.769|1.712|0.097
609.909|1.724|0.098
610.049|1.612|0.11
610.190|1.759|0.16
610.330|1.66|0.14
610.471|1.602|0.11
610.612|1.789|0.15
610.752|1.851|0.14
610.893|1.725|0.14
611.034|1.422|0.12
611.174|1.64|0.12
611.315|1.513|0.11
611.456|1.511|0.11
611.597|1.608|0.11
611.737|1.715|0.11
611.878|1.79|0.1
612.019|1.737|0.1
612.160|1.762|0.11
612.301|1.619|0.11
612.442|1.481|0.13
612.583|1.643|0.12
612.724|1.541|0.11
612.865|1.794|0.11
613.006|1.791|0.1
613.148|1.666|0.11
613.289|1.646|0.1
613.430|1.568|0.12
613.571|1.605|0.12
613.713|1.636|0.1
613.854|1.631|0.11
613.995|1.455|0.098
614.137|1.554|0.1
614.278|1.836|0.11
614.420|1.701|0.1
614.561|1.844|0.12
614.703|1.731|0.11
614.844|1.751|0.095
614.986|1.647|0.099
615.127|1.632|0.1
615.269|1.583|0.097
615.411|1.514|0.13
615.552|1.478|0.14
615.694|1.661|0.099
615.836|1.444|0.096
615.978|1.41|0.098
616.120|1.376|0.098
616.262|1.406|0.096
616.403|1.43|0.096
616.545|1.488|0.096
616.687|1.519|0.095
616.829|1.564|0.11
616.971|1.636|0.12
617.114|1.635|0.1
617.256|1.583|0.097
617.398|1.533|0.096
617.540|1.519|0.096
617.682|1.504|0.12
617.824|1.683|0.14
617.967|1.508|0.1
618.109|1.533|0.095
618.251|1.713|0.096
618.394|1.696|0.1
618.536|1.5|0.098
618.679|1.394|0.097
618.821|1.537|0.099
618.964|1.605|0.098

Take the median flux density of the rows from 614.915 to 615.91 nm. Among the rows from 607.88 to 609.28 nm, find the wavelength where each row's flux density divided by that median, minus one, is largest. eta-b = 608.927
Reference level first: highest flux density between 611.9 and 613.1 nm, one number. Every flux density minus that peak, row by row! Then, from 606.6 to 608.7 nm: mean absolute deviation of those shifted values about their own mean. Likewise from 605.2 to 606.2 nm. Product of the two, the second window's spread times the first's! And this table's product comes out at 0.0035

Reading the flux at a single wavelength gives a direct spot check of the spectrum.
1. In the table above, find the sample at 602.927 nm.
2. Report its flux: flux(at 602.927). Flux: 1.749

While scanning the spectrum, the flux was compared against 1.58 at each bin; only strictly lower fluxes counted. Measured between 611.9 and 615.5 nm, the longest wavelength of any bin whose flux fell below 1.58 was 615.411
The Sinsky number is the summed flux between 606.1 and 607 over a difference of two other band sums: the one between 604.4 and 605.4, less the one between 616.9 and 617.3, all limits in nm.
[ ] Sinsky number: 1.6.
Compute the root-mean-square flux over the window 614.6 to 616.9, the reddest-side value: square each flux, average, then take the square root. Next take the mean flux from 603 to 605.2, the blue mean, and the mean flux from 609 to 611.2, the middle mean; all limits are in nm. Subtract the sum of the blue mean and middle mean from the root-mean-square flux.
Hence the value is -1.77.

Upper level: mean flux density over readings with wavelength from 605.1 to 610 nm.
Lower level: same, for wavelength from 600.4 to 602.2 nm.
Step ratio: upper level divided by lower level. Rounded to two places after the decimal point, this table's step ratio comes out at 1.01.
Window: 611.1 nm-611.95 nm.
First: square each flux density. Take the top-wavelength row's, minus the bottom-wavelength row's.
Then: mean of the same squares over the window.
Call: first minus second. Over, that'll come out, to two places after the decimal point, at -2.15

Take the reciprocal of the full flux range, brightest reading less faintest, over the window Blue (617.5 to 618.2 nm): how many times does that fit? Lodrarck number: 5.6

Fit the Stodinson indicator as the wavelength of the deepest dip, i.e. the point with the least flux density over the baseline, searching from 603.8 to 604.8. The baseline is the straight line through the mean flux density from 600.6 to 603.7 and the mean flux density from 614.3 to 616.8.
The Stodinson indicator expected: 604.039 nm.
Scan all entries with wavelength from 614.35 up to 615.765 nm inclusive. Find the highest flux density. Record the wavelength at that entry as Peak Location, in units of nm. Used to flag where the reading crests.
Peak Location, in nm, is 614.561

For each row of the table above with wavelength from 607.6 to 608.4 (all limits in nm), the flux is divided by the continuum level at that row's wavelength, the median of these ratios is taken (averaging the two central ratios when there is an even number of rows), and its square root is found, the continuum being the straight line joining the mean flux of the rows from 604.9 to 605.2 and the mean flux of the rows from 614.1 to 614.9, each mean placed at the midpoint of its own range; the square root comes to 0.99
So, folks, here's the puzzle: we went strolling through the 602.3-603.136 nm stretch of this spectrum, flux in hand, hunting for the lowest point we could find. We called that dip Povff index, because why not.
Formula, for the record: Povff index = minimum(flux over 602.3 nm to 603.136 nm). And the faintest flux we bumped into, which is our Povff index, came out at 1.493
